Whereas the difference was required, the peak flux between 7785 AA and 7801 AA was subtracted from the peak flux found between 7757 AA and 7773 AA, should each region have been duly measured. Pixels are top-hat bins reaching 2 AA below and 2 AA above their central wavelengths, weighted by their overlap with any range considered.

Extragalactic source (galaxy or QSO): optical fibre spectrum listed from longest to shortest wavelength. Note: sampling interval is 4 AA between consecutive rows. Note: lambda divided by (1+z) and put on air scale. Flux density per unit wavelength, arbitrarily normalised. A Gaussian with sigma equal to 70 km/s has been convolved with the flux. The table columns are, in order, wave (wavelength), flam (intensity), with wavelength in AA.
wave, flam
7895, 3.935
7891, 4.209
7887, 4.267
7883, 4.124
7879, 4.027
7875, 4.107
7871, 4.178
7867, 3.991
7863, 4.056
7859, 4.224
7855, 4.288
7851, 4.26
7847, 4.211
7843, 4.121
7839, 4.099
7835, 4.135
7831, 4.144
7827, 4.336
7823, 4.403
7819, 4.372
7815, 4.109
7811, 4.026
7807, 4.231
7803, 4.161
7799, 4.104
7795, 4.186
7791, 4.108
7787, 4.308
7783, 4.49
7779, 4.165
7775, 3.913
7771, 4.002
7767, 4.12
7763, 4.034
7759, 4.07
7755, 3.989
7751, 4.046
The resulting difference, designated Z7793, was -0.19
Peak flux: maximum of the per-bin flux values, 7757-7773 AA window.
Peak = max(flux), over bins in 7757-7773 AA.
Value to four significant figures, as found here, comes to 4.120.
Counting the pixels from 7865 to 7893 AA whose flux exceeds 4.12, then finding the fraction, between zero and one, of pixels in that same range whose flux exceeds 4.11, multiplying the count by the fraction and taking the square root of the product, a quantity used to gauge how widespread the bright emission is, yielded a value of 1.51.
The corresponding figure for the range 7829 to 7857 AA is 2.27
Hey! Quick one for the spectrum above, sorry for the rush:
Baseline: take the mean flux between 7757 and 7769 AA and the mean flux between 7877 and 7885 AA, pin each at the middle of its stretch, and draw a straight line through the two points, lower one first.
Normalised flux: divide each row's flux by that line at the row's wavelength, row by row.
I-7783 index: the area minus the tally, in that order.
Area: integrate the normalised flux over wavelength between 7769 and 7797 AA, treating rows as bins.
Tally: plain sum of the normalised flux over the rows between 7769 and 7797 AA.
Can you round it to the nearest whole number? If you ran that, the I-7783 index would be 21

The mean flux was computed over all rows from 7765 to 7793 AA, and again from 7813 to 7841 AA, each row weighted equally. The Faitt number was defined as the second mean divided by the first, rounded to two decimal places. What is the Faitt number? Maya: 1.02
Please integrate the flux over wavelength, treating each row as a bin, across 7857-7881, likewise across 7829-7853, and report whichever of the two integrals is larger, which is 100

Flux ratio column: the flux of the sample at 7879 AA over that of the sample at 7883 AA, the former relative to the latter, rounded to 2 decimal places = 0.98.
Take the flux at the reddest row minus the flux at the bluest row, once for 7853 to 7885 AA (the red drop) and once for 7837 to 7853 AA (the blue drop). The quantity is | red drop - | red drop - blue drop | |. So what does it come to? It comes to 0.49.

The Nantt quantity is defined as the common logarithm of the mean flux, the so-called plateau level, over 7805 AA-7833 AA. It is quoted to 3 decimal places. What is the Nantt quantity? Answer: 0.627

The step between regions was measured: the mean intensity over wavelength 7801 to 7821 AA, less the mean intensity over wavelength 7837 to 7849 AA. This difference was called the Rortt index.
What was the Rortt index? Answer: 0.036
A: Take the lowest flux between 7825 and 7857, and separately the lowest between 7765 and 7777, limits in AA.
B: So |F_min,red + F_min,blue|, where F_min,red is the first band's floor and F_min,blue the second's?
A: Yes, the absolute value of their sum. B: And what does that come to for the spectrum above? 8.01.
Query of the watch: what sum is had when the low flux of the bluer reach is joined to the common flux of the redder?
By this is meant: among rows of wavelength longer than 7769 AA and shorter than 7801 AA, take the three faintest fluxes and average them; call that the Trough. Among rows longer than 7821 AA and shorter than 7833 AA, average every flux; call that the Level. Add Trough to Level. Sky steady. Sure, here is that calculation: 8.30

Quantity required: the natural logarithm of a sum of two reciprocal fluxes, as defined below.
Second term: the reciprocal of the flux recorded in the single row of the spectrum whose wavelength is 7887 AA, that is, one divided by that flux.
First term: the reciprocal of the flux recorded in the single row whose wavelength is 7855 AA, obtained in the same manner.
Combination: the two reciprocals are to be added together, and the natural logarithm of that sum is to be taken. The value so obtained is -0.760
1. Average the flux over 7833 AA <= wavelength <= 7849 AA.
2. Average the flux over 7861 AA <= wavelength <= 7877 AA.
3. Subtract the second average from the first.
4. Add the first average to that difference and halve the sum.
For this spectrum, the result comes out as 2.10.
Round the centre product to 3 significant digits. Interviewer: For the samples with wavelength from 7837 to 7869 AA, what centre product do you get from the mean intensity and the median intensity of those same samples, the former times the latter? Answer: 17.3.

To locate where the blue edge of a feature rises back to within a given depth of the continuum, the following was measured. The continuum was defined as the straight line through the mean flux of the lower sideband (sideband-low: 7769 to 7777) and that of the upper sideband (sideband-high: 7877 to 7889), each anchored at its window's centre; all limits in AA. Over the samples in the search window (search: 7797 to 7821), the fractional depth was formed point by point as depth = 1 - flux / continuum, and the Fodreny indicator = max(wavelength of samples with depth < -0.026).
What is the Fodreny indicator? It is 7819 AA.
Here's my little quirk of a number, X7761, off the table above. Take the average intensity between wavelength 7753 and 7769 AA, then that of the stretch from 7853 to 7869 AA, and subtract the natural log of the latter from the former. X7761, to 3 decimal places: 2.633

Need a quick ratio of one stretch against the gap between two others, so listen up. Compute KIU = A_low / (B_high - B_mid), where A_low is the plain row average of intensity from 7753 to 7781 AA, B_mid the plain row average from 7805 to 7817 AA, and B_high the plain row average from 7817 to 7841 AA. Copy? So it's 32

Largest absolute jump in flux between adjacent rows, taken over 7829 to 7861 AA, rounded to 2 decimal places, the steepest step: 0.09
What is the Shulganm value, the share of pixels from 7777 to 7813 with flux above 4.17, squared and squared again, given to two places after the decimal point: 0.04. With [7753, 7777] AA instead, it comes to 0.00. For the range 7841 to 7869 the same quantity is 0.11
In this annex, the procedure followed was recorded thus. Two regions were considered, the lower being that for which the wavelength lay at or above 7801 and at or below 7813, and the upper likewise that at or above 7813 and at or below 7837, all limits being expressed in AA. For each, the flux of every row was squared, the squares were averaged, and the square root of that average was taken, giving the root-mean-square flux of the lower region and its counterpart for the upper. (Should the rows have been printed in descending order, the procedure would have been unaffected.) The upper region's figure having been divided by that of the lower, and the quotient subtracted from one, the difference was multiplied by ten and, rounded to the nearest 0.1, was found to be -0.3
